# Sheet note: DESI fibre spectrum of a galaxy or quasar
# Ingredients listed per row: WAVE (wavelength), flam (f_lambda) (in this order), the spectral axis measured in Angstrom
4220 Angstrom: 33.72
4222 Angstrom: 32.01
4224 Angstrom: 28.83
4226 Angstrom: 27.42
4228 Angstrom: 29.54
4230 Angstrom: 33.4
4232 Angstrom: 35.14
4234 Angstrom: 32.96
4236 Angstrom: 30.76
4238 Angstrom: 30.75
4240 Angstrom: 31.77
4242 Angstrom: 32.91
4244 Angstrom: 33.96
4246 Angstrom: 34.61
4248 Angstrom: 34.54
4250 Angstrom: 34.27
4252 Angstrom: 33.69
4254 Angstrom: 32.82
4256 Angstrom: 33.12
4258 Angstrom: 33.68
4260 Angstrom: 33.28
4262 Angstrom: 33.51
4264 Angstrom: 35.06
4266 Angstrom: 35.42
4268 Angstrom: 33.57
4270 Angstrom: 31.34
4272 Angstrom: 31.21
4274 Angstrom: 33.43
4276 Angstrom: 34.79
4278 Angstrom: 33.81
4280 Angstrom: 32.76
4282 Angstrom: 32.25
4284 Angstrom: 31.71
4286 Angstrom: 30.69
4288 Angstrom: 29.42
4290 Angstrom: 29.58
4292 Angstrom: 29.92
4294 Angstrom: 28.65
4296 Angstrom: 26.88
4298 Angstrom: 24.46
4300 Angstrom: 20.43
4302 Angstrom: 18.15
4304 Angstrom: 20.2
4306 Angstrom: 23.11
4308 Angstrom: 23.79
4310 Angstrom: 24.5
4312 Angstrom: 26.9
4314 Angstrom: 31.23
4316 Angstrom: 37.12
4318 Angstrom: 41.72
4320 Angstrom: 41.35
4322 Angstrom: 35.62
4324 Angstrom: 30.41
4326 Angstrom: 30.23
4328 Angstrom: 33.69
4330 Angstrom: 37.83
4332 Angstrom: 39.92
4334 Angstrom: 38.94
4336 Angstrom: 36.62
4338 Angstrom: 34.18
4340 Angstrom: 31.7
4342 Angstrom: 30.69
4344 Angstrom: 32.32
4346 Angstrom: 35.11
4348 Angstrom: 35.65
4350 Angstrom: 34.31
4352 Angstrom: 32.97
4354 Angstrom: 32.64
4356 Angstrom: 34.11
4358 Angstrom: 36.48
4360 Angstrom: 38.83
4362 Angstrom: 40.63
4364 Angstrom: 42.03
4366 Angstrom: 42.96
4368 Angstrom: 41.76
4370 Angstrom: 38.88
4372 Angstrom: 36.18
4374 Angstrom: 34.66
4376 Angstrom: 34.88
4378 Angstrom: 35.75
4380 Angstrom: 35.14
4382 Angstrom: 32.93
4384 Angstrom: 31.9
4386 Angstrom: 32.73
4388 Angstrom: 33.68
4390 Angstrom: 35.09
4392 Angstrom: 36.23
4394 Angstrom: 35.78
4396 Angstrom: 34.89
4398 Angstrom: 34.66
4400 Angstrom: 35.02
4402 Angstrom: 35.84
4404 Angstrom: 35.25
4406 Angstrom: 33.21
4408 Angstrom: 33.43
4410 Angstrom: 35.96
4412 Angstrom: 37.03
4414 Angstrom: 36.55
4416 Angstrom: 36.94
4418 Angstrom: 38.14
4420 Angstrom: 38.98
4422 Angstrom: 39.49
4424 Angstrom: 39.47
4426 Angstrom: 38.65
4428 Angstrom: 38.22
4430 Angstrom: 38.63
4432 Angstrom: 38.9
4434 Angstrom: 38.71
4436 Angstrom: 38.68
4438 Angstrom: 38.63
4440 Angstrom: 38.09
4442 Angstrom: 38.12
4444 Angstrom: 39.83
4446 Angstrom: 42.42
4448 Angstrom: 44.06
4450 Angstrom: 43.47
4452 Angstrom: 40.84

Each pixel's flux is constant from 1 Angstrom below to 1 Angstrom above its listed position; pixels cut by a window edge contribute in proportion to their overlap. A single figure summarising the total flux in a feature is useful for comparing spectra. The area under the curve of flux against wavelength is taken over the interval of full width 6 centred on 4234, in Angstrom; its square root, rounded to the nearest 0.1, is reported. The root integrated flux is 14.1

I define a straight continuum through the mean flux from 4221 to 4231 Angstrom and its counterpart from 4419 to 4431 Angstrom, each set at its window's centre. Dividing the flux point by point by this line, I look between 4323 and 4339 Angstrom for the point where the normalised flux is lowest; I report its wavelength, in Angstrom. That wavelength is 4326 Angstrom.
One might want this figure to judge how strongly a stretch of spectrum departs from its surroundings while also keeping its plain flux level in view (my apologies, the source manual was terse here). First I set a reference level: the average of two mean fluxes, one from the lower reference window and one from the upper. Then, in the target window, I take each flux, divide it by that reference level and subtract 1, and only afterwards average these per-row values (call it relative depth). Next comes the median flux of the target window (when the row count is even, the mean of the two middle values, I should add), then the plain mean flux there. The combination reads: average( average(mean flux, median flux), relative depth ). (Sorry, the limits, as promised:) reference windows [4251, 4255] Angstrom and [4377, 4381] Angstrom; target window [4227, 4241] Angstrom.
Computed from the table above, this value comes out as 15.9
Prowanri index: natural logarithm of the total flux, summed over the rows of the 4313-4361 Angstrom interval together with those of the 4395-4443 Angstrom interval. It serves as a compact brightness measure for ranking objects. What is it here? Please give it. 7.46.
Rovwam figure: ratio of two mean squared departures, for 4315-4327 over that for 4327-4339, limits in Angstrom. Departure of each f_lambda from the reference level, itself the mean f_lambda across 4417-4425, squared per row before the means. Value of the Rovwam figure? 3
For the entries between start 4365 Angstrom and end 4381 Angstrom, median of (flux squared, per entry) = 1294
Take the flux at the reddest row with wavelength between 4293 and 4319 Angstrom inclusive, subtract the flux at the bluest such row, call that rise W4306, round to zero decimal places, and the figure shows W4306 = 13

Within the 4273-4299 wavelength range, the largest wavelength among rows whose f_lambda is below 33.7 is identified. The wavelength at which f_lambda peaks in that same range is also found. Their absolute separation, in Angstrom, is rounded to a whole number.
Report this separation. 22 Angstrom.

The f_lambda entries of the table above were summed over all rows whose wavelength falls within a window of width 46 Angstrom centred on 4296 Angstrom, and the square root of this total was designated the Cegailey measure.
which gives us 25.8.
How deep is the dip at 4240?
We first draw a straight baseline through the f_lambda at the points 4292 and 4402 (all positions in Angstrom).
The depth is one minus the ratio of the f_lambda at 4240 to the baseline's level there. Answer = -0.17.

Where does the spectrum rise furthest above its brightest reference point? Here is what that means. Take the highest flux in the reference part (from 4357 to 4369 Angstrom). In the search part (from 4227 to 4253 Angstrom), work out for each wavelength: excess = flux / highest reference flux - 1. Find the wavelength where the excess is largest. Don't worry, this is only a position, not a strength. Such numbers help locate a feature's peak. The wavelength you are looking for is 4232 Angstrom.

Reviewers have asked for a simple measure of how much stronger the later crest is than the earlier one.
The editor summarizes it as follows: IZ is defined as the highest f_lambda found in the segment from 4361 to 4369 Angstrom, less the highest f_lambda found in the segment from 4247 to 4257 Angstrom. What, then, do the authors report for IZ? 8.4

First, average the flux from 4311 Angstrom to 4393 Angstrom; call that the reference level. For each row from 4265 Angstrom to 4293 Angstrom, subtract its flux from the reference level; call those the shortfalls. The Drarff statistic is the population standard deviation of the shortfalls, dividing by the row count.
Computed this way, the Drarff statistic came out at 1.8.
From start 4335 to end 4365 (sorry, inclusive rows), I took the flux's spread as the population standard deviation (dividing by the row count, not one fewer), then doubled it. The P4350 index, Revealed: 6.3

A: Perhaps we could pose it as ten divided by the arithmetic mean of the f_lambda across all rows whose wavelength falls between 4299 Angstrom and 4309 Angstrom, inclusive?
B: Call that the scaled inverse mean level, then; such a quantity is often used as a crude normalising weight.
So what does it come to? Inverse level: 0.47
